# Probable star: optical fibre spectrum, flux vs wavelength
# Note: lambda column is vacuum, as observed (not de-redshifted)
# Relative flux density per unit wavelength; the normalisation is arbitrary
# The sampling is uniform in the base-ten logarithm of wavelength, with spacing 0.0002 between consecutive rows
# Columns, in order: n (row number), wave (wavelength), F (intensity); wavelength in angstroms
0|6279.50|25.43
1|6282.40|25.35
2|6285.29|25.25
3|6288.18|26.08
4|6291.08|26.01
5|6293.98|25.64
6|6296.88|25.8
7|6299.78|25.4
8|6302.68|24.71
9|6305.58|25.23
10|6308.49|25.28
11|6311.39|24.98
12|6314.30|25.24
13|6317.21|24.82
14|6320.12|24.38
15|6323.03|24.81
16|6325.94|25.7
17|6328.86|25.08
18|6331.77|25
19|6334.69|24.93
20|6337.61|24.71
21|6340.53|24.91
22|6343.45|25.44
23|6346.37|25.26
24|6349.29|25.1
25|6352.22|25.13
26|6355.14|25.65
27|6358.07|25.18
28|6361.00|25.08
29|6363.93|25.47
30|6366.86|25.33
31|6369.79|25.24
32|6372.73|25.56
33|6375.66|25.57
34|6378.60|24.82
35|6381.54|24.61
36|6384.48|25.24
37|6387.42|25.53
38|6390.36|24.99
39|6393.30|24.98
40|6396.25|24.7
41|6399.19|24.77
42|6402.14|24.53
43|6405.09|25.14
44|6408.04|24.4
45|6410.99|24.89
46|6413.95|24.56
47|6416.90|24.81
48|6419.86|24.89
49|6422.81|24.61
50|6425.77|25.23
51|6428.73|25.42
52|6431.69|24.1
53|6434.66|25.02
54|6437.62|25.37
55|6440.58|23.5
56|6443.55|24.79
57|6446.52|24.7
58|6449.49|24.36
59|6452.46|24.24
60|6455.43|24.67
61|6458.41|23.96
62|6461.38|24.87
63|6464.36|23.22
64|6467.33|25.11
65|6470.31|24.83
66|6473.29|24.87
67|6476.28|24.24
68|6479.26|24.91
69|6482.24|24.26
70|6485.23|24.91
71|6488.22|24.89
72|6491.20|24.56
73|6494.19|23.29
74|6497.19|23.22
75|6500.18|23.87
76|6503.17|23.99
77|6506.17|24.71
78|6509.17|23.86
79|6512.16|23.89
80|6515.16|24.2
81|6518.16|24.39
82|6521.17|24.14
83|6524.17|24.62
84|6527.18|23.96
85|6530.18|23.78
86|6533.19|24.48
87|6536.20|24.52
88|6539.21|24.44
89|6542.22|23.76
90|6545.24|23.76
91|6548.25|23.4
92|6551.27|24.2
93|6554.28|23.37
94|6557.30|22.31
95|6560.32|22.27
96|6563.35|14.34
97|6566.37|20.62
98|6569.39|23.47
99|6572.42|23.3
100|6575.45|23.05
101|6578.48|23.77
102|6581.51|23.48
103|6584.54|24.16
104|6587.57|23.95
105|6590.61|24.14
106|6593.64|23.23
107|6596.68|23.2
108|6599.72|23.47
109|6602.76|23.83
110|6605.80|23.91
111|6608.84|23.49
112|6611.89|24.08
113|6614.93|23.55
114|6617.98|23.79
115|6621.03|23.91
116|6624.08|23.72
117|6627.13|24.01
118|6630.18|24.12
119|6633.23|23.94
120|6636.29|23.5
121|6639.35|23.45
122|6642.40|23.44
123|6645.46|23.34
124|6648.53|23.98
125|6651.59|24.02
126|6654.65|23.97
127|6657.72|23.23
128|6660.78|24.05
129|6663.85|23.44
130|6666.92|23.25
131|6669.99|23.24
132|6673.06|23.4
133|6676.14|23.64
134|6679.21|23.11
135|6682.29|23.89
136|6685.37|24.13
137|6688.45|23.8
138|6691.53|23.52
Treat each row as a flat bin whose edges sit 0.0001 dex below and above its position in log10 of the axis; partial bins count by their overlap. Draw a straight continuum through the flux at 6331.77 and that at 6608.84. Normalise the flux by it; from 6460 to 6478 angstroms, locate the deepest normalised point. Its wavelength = 6464.36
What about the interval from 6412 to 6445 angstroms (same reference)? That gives 6440.58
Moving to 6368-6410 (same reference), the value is 6408.04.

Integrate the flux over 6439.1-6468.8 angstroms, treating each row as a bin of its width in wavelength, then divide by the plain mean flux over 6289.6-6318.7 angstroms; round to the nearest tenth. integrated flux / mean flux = 28.6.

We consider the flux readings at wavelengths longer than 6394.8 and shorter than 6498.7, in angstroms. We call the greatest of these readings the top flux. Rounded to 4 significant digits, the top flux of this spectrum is 25.42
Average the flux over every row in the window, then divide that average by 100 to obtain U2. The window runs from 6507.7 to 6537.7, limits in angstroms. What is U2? 0.242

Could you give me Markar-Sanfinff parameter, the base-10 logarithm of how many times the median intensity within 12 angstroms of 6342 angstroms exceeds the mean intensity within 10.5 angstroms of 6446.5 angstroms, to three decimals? 0.009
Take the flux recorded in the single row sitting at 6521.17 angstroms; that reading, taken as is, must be 24.14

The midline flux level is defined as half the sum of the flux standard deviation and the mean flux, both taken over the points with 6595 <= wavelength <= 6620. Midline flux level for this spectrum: 12.0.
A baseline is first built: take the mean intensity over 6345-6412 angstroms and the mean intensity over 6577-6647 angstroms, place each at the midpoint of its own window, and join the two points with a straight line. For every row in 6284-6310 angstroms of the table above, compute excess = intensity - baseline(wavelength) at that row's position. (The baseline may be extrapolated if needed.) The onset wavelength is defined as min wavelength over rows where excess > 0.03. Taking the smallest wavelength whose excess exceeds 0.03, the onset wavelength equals 6288.18 angstroms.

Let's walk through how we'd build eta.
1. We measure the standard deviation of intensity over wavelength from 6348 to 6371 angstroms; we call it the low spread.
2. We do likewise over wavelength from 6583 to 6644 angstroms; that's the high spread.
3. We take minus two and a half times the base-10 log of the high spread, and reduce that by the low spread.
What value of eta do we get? 1.1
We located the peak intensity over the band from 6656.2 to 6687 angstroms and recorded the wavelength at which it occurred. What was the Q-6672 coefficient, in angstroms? 6685.37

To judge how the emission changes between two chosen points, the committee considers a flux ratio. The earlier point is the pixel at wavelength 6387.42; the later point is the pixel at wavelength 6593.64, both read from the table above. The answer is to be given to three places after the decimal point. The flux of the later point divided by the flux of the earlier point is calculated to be 0.910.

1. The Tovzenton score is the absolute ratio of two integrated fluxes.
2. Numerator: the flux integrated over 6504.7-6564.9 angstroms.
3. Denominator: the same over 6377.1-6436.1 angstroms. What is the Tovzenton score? 0.961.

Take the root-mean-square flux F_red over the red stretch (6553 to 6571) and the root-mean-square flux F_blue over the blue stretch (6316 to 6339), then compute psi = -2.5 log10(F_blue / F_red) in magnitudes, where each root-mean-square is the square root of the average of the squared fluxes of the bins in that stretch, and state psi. -0.17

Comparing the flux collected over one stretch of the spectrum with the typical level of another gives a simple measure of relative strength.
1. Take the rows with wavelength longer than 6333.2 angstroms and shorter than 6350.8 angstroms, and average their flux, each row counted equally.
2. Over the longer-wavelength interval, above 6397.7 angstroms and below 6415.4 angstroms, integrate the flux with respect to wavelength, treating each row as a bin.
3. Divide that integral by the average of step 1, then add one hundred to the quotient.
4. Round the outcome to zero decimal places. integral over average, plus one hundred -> 117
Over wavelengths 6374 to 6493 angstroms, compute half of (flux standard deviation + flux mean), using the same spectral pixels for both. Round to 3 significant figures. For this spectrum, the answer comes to 12.6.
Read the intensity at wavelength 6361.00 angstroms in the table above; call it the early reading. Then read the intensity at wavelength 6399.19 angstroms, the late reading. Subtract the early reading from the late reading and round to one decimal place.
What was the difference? -0.3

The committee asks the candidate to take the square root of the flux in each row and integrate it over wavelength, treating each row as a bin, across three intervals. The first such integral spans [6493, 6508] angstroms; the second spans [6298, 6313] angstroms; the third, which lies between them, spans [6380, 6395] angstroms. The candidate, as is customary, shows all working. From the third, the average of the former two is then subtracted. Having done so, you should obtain 1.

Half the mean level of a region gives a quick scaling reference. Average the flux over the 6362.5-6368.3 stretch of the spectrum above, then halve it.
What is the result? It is 12.7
